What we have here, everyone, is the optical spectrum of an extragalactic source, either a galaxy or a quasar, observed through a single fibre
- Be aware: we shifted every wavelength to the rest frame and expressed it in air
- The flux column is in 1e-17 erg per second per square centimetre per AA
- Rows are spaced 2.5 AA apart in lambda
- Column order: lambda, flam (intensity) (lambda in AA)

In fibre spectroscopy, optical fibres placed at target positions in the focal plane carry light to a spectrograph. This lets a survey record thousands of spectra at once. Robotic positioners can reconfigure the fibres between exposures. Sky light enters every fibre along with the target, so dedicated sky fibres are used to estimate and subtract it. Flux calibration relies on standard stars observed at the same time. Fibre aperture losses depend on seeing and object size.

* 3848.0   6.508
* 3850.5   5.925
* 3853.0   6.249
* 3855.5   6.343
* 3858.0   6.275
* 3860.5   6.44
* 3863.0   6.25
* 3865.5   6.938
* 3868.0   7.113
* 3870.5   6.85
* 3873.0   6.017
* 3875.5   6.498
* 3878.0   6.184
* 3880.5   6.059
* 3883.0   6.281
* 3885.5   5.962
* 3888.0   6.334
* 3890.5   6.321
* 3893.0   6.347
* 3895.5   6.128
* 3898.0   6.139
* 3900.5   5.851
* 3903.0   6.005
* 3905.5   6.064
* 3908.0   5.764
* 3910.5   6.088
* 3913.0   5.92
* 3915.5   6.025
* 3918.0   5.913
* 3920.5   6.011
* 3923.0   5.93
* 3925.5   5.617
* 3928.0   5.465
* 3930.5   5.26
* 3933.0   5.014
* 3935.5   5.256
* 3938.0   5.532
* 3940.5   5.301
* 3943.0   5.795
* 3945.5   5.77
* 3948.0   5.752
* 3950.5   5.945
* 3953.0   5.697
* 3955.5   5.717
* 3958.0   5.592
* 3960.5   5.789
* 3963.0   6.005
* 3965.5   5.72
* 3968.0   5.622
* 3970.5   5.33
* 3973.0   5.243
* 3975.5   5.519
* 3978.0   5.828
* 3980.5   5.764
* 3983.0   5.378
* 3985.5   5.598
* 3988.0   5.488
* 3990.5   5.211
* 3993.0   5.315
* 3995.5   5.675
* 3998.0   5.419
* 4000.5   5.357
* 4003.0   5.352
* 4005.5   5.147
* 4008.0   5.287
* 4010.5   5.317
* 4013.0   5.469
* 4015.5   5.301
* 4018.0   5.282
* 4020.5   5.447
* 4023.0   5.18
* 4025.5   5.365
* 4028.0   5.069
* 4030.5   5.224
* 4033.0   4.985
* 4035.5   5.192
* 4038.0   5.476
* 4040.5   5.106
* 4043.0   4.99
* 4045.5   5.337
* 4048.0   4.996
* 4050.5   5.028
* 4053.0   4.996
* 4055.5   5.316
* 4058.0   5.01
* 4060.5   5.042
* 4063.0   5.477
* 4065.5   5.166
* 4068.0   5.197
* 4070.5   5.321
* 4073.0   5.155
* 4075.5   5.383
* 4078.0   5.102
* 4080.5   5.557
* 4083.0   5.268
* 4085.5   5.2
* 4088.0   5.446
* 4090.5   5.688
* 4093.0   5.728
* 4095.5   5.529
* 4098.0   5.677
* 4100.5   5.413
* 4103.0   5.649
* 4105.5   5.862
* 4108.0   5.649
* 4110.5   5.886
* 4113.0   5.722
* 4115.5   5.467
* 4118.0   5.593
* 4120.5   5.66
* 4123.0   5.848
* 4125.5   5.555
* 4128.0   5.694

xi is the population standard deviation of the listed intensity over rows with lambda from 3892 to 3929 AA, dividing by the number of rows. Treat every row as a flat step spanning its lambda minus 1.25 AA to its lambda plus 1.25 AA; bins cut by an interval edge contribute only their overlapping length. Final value 0.21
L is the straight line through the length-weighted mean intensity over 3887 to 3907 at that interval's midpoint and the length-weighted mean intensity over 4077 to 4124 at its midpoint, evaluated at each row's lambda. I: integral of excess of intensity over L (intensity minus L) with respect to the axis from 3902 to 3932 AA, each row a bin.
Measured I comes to -8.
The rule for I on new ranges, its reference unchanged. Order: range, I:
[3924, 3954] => -15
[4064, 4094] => -9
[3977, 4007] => -13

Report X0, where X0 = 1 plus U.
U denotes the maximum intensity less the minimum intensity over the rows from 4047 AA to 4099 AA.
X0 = 1.7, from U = 0.7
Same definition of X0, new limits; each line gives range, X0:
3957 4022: 1.9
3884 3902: 1.5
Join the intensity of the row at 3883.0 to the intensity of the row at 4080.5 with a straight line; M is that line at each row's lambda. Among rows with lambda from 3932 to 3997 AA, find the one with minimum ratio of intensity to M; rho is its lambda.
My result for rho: 3933.0 AA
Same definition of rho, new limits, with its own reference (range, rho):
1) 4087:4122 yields 4088.0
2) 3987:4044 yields 4033.0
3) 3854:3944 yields 3933.0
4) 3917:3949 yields 3933.0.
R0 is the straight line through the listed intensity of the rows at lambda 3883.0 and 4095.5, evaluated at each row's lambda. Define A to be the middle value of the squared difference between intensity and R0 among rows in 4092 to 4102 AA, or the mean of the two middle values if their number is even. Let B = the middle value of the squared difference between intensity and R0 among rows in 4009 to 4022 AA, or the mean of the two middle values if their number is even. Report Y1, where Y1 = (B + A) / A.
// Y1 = 16.2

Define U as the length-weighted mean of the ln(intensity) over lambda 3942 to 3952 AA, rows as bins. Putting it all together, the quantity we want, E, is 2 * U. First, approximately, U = 1.76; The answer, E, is 3.52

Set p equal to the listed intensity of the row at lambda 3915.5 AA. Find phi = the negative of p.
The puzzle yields -6.0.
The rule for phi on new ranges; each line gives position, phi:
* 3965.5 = -5.7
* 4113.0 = -5.7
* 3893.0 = -6.3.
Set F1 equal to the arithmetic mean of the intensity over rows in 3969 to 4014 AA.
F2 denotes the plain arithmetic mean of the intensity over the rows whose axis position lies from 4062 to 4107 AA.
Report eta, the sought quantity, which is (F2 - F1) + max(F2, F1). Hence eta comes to 5.44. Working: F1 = 5.43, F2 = 5.43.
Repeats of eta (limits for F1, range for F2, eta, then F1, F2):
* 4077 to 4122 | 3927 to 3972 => 5.61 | 5.56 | 5.59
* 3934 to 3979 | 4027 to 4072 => 5.16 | 5.63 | 5.16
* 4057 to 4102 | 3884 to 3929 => 6.63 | 5.35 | 5.99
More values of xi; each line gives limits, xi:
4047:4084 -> 0.17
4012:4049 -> 0.17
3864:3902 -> 0.36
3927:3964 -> 0.27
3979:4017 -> 0.16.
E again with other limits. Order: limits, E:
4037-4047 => 3.30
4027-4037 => 3.27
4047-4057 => 3.25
